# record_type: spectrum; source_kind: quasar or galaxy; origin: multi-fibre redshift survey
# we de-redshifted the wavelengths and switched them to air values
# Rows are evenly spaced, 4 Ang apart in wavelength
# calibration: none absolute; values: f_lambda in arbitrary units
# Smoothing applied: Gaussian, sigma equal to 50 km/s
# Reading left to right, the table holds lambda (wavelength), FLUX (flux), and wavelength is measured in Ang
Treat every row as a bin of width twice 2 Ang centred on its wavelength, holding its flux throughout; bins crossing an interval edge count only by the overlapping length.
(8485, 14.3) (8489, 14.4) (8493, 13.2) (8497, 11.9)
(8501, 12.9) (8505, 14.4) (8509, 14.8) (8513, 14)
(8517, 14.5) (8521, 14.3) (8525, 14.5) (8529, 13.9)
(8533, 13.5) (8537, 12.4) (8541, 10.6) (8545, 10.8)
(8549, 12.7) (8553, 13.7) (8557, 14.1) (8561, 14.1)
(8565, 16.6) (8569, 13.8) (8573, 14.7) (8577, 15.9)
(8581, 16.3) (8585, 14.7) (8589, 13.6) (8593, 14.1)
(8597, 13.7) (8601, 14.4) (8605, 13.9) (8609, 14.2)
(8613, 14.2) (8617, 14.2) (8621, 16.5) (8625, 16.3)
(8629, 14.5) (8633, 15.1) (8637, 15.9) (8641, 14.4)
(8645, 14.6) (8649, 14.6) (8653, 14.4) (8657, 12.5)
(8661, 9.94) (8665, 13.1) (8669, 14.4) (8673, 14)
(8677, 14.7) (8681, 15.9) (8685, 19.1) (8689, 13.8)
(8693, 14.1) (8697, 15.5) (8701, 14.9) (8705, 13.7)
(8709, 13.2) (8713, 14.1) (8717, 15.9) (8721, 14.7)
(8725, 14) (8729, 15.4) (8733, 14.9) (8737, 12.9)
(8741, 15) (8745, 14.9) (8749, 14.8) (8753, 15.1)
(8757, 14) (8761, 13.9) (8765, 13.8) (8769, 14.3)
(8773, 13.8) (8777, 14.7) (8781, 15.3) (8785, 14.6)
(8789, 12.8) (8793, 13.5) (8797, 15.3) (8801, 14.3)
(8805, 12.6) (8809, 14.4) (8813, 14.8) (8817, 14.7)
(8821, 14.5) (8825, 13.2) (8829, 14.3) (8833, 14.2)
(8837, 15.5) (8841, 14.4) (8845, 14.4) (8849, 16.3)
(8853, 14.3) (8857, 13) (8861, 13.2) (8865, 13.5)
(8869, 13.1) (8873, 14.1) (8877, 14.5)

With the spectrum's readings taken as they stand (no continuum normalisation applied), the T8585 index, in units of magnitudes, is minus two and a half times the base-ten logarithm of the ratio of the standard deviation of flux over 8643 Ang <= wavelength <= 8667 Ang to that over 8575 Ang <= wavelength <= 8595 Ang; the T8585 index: -0.5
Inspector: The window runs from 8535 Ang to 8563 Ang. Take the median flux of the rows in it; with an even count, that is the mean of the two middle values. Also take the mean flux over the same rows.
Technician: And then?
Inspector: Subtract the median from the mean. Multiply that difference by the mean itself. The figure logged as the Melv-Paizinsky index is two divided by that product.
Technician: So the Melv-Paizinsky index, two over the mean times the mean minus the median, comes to -2.2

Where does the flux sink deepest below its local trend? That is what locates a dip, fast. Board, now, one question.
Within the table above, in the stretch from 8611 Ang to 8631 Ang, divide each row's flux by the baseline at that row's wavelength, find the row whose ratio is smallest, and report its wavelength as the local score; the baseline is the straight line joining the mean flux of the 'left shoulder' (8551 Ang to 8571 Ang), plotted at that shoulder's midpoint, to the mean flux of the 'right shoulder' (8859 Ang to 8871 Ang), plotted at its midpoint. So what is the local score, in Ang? 8613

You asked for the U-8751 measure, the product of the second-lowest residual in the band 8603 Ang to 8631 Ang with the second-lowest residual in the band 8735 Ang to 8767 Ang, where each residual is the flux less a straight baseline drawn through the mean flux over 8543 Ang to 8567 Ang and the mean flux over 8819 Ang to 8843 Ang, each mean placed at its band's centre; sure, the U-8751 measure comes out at -0.15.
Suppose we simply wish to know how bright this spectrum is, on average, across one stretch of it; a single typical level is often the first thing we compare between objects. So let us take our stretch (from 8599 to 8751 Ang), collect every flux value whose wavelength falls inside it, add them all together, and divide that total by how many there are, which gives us 14.54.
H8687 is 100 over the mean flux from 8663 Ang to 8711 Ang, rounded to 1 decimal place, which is 6.8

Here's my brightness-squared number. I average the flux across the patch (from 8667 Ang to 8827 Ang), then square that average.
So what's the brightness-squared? 210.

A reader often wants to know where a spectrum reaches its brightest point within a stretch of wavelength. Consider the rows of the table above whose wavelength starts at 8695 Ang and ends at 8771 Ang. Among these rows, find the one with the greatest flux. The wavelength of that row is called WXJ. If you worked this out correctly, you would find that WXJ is 8717 Ang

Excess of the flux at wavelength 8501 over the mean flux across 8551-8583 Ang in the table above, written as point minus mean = -2.0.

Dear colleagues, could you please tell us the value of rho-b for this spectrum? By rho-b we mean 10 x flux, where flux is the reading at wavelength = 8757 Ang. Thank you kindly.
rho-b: 140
